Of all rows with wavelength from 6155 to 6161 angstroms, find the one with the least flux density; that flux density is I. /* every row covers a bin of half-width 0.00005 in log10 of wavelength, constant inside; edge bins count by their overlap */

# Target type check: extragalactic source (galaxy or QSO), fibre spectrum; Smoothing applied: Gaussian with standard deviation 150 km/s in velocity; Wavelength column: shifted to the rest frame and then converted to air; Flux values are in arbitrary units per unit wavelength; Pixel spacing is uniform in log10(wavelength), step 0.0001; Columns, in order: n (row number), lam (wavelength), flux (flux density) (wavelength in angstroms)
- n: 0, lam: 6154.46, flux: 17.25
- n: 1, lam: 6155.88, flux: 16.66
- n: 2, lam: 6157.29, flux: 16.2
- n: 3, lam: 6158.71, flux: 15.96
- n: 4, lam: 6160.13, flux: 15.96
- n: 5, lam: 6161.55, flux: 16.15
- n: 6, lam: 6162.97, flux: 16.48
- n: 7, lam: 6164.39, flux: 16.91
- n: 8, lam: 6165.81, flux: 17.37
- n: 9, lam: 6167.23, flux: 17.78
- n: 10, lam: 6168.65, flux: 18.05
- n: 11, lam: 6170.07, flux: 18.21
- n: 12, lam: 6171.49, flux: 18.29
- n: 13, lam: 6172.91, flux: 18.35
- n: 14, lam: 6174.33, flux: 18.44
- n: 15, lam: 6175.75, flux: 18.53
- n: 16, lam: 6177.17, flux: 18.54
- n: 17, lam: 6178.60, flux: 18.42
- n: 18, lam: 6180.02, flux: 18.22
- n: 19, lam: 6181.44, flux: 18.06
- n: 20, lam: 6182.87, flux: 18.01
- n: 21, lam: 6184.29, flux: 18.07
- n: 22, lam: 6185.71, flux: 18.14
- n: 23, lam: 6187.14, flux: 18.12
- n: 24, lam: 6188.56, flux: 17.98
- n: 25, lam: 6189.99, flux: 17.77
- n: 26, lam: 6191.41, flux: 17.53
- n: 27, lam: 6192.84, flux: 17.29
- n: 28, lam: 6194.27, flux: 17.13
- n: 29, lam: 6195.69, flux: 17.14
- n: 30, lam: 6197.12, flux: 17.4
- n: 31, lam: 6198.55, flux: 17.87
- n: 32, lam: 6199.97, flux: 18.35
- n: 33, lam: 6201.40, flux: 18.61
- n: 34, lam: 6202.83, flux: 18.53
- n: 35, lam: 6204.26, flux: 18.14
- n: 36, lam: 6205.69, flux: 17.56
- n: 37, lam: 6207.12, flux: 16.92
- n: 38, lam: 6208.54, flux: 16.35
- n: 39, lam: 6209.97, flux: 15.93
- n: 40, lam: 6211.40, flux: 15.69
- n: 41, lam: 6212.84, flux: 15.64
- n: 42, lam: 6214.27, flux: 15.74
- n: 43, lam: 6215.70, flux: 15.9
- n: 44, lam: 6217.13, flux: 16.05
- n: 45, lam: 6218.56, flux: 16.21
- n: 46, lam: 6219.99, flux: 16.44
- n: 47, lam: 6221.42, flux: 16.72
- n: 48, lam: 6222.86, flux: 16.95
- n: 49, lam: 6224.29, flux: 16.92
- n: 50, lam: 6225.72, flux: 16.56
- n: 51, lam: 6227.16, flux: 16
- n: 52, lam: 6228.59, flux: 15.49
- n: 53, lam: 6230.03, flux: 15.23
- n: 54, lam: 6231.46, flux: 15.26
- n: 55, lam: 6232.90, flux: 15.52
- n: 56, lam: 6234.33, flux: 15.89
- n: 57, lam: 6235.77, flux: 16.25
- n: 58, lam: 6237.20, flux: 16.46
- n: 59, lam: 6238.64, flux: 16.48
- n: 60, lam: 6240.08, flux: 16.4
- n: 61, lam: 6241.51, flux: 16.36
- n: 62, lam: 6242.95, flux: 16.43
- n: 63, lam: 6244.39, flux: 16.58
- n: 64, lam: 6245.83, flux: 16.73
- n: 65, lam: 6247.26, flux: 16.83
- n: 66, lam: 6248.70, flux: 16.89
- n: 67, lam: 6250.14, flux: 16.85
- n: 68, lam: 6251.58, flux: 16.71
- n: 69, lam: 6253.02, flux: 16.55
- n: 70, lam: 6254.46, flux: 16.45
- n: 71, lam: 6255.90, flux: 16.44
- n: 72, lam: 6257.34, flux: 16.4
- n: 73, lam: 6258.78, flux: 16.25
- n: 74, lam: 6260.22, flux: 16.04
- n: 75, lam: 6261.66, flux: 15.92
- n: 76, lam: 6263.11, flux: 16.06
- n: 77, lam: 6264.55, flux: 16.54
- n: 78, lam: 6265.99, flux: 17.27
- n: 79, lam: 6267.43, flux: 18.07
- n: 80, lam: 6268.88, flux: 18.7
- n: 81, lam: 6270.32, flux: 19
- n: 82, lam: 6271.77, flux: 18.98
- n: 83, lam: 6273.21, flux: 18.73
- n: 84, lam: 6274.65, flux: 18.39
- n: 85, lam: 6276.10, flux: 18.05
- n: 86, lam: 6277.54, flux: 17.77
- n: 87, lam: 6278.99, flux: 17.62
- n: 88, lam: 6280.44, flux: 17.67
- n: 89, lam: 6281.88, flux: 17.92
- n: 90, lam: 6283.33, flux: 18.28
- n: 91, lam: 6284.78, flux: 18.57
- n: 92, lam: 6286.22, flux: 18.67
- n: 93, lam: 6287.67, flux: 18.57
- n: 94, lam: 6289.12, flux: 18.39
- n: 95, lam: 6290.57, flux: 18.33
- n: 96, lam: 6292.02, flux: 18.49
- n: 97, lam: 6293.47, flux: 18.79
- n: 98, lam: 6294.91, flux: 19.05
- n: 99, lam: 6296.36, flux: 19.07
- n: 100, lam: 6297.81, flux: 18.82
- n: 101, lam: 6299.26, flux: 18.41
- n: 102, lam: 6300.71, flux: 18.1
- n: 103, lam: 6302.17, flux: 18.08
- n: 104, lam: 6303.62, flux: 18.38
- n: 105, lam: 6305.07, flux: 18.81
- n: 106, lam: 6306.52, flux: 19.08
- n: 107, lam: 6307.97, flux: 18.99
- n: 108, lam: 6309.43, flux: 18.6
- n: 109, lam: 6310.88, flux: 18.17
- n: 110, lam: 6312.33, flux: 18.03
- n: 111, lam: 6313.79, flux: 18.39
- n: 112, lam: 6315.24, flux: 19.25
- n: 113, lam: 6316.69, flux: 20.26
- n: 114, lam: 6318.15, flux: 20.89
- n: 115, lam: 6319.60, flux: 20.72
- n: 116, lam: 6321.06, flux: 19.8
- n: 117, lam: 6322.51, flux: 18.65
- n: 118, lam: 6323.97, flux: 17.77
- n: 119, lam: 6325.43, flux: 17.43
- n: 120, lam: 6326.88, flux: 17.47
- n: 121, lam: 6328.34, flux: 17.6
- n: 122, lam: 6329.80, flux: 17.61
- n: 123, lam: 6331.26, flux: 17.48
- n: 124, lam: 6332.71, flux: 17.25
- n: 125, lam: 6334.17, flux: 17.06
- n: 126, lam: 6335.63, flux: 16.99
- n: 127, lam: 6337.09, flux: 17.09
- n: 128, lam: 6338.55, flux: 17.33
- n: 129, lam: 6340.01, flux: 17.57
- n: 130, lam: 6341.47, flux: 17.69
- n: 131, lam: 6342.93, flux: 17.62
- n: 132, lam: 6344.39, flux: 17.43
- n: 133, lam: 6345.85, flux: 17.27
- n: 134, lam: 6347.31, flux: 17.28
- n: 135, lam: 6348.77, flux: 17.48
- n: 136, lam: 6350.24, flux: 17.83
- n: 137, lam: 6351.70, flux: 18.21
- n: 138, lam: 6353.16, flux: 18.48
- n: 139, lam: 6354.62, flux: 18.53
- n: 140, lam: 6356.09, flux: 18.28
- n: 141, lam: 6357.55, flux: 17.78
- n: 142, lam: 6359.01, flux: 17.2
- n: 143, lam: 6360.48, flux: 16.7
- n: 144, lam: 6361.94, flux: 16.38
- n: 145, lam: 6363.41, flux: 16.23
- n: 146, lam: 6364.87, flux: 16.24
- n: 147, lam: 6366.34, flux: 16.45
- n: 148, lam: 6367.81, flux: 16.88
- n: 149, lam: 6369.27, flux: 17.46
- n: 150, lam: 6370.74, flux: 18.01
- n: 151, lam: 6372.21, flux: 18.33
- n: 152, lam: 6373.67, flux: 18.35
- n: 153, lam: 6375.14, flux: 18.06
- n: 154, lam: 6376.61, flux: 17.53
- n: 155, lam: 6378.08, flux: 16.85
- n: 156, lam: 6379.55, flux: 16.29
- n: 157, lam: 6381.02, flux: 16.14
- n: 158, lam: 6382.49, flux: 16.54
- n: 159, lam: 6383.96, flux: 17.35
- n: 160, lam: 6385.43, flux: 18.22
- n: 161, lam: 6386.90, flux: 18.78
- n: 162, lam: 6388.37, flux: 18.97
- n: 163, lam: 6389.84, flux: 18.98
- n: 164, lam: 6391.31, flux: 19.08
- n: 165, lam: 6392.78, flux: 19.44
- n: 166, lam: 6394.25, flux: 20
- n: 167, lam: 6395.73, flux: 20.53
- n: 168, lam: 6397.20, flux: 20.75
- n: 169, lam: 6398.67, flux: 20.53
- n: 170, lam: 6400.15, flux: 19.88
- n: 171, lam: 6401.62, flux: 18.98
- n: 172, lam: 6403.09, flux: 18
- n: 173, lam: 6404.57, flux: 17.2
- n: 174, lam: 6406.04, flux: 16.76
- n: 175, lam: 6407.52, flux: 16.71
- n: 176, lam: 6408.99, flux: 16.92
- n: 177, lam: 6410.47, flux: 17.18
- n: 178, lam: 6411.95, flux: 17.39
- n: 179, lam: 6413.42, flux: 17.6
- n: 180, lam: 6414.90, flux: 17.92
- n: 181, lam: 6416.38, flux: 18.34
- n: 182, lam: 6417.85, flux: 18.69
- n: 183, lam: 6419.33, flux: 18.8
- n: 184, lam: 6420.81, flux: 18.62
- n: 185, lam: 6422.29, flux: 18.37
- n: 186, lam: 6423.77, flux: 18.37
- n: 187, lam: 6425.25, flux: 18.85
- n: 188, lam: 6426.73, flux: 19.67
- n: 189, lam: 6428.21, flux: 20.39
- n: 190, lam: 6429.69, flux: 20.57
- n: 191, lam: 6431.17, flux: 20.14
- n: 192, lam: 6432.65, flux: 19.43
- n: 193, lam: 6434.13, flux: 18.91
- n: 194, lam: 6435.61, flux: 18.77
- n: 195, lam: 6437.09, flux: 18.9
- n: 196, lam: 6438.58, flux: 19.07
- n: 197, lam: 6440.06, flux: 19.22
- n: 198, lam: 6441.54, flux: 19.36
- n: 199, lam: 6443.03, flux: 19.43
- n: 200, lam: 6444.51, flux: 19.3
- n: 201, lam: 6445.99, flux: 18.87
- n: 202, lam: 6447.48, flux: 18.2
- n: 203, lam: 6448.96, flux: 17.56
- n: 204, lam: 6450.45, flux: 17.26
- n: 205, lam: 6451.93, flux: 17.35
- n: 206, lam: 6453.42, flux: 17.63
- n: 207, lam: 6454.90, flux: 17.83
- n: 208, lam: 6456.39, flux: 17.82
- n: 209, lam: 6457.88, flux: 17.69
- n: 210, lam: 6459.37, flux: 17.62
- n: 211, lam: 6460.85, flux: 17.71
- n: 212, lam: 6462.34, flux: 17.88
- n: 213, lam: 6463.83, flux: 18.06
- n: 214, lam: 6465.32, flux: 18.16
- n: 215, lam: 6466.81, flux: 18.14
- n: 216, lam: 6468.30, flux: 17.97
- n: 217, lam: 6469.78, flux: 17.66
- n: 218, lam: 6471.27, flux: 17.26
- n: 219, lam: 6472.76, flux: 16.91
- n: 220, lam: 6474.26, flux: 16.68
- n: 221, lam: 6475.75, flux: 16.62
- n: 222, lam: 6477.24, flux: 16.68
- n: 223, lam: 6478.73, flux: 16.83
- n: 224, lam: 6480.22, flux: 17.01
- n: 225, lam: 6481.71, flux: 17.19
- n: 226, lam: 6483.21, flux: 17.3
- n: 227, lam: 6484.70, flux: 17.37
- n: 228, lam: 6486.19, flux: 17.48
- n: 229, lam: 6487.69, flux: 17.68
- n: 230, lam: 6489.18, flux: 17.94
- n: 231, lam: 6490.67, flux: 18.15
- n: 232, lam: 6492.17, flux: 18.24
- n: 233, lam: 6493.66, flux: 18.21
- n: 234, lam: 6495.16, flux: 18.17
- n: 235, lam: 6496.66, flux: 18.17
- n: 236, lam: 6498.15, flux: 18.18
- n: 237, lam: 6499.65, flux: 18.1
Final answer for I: 15.96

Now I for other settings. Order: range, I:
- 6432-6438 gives 18.77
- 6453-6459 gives 17.63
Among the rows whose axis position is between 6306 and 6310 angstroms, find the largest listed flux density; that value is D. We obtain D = 19.08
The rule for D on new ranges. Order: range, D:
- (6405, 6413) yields 17.39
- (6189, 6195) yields 17.77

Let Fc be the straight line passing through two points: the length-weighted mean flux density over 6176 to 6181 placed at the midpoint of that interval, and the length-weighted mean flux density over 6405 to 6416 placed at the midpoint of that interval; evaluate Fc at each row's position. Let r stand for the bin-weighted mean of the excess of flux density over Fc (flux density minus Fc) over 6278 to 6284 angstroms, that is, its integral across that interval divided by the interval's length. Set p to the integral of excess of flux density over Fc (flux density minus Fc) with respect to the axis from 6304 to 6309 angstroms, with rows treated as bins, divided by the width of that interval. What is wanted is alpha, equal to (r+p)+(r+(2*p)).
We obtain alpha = 3.4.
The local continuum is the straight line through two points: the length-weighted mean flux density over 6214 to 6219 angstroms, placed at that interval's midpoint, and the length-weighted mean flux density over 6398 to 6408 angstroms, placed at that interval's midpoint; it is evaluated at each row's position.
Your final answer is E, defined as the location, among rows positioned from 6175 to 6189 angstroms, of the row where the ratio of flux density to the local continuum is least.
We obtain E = 6188.56 angstroms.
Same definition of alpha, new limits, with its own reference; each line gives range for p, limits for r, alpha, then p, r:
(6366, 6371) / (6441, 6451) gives 2.2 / -0.3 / 1.5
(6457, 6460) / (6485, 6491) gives 3.7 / 0.7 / 0.9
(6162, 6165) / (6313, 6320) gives -1.2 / -1.8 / 2.1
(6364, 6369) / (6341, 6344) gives -2.5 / -0.9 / 0.0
